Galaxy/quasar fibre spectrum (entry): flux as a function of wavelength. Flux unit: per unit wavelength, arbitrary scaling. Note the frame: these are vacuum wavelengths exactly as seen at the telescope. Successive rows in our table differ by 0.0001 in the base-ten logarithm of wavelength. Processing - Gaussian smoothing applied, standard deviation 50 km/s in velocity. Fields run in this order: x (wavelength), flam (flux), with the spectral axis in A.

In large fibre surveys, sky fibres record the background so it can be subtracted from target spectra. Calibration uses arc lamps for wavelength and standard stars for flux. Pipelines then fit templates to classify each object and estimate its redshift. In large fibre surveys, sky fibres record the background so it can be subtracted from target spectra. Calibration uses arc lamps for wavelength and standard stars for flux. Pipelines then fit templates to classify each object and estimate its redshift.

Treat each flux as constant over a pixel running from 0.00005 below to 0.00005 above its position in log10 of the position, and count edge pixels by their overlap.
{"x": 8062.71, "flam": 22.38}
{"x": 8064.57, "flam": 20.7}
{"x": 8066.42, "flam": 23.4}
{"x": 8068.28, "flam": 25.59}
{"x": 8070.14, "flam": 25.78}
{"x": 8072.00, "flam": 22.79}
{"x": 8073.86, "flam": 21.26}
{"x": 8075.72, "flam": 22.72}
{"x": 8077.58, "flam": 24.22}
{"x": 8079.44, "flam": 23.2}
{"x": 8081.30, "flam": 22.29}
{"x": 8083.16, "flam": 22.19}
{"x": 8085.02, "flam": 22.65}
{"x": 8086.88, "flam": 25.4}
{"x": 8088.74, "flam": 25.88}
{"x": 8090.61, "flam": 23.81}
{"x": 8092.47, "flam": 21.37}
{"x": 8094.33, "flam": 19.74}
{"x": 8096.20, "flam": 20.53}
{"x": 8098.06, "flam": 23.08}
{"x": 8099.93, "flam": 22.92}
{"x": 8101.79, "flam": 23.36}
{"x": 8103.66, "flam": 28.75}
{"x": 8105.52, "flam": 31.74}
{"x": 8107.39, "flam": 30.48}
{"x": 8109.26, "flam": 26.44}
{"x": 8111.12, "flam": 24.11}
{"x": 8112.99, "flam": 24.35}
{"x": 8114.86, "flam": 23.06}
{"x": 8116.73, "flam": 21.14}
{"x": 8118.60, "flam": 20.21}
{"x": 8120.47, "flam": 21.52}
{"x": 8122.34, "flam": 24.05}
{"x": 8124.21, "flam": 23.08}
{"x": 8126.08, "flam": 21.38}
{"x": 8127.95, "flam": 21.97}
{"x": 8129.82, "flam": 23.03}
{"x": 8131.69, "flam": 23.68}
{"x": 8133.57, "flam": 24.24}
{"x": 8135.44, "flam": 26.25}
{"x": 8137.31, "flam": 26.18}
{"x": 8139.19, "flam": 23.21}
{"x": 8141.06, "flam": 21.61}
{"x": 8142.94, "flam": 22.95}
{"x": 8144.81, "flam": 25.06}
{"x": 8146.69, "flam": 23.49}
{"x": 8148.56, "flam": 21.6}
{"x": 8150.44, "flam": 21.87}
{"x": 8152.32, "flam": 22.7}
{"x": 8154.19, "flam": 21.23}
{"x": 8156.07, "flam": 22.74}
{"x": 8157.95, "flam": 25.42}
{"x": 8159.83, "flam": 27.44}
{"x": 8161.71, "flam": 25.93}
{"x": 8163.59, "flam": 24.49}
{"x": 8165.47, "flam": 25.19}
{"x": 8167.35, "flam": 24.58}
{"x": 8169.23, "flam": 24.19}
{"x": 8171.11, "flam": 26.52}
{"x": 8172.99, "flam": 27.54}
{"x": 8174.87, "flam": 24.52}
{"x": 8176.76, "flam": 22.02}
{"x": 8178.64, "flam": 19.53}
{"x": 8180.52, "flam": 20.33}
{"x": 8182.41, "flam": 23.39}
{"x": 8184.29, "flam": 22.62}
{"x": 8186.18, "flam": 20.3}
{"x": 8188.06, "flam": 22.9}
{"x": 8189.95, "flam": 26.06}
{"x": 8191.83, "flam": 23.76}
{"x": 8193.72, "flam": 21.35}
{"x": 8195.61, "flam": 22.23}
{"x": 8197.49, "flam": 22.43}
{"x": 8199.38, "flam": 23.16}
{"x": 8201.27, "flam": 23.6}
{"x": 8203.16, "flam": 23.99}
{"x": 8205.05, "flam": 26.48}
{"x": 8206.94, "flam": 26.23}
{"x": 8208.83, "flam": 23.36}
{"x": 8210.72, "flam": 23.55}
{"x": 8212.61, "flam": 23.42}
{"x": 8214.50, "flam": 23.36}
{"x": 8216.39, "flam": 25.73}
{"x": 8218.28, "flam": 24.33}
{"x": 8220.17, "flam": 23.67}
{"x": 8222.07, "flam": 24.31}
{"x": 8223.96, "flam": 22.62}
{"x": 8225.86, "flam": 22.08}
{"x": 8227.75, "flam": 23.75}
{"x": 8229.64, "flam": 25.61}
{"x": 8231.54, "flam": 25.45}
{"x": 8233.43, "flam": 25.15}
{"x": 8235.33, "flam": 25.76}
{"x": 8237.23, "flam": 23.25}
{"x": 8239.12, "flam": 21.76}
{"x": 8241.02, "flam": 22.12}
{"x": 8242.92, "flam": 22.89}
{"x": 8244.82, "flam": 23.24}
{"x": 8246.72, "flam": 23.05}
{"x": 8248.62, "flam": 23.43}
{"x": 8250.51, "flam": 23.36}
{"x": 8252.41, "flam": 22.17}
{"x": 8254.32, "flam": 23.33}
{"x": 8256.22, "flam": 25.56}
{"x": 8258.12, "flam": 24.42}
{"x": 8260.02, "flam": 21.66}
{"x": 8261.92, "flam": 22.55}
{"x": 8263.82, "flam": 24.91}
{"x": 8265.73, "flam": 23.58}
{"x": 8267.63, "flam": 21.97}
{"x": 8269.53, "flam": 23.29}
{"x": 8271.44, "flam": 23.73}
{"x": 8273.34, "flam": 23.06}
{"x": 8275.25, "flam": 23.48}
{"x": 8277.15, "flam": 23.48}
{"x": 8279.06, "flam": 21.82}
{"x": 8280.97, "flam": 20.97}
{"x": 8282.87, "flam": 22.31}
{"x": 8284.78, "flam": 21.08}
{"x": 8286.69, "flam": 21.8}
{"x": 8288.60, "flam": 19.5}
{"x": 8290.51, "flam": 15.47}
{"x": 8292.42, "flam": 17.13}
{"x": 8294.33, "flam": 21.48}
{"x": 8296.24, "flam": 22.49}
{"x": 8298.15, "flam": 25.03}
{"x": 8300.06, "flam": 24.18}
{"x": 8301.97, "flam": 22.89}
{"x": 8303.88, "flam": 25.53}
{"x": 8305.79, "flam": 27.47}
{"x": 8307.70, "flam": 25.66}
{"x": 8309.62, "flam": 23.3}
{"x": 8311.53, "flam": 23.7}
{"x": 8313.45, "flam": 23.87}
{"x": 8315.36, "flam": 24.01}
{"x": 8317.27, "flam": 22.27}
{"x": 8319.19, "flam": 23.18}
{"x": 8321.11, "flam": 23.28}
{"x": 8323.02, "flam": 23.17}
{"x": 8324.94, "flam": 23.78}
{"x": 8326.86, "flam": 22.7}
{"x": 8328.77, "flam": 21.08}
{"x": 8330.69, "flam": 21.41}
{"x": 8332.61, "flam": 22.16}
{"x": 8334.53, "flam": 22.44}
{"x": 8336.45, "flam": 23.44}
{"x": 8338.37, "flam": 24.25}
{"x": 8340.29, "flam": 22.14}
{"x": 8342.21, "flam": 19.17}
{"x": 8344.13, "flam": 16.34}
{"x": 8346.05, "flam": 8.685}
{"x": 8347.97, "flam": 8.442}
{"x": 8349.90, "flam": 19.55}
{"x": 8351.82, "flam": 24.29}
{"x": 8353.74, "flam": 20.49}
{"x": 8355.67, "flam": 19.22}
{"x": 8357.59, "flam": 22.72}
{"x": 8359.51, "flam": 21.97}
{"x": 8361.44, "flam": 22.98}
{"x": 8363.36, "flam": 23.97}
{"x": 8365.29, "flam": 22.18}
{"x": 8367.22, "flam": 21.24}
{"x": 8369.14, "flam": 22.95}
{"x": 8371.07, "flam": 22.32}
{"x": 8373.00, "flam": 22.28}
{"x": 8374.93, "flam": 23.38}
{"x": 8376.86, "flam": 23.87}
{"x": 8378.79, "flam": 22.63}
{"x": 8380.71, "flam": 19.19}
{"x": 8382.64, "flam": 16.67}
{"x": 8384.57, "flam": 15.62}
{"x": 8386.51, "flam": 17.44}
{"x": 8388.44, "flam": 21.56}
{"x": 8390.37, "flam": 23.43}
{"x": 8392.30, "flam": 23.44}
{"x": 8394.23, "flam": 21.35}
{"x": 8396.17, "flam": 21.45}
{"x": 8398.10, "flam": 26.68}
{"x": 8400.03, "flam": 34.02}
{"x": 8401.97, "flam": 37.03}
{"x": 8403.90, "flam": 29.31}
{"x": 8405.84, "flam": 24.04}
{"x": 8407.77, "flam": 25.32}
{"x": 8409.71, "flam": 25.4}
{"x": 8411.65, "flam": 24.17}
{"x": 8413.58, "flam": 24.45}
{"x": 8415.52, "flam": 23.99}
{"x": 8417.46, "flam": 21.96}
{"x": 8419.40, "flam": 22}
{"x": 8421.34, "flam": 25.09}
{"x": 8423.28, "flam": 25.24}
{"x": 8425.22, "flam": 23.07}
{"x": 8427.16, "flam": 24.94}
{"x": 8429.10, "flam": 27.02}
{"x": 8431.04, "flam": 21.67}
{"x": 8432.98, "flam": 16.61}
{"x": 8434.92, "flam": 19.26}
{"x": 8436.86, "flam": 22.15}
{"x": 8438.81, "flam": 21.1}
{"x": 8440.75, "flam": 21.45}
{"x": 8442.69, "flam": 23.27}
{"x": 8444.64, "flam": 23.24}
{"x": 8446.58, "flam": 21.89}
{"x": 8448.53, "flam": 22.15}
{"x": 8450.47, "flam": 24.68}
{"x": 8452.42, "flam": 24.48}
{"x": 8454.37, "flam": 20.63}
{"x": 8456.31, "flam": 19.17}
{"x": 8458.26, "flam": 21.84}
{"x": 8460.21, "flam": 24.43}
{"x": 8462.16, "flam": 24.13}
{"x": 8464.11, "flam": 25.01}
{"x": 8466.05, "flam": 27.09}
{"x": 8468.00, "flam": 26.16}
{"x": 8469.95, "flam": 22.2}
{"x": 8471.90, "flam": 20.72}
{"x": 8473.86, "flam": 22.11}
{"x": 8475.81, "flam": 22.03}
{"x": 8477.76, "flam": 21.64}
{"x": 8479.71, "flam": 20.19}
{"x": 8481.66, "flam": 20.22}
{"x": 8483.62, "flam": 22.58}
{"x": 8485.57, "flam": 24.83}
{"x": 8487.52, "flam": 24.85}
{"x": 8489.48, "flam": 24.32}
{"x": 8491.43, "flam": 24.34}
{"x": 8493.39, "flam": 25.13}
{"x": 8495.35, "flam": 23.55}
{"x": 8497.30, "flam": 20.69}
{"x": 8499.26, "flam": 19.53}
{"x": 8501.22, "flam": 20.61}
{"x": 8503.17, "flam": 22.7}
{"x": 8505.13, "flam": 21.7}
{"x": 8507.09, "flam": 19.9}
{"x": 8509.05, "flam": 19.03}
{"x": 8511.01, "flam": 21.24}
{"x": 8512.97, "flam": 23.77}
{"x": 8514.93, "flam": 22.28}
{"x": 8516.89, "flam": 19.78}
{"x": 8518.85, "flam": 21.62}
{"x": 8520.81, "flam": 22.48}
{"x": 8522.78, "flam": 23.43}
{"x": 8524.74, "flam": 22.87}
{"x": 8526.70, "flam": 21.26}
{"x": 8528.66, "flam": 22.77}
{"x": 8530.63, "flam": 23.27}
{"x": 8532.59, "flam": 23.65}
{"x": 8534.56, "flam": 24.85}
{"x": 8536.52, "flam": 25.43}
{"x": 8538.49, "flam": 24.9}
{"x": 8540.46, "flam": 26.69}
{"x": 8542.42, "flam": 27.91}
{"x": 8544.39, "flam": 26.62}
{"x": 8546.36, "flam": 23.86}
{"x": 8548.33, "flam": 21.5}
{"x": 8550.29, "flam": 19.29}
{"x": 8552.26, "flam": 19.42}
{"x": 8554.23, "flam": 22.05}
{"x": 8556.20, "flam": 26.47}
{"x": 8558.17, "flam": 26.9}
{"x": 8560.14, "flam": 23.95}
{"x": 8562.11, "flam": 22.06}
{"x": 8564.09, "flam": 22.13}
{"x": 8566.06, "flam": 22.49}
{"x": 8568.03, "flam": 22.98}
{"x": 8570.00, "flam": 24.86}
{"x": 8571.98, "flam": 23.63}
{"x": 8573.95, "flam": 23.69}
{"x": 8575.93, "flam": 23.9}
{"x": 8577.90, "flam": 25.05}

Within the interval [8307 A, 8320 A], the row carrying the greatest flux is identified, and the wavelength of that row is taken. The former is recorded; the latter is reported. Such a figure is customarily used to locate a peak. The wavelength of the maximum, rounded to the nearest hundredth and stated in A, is 8307.70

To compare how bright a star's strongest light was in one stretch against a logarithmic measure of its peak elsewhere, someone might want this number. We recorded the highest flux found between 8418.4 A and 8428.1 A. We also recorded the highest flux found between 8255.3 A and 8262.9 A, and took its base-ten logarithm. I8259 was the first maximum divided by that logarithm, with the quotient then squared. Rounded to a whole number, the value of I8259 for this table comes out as 322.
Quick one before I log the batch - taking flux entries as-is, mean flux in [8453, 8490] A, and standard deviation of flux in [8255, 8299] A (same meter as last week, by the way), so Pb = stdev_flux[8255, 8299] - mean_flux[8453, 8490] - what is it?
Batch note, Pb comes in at -20.5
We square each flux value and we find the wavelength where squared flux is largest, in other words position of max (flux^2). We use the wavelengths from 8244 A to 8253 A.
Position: 8248.62 A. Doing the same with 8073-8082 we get 8077.58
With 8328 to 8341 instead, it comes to 8338.37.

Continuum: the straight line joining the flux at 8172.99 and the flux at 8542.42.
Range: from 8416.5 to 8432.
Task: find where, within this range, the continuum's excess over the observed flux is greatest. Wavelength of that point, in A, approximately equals 8431.04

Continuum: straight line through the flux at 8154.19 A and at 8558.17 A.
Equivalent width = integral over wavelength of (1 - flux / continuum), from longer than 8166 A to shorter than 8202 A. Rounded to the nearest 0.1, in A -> -2.6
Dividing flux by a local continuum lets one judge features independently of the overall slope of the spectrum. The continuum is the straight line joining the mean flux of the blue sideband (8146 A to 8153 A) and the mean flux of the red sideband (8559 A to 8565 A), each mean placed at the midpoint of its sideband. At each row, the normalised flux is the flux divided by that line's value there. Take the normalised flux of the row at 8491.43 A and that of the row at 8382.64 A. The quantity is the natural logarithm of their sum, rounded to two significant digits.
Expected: 0.59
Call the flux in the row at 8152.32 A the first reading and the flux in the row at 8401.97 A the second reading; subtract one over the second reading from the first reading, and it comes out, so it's 22.7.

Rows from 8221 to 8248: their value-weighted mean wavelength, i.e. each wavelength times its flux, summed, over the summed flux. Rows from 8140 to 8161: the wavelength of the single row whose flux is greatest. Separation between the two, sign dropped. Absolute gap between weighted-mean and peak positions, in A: 74.4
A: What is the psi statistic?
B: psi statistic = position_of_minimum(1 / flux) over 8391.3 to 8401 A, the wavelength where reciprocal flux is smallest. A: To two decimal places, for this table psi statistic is 8400.03 A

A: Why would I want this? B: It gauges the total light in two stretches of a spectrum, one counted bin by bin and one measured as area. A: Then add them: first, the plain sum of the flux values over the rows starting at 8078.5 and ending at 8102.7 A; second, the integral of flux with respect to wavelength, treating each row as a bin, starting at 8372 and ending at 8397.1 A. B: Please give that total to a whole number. 822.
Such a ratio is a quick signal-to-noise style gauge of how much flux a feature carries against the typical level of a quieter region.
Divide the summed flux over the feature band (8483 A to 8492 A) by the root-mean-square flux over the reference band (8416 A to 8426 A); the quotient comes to 5.14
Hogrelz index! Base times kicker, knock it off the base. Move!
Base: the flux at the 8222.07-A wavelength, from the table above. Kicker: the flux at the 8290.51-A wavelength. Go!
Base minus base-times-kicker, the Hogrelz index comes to -352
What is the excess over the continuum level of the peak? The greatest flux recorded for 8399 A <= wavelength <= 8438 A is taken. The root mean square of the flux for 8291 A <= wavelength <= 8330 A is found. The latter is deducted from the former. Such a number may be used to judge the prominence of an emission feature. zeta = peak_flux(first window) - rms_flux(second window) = 14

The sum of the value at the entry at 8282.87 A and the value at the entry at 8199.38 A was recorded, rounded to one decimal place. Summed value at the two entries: 45.5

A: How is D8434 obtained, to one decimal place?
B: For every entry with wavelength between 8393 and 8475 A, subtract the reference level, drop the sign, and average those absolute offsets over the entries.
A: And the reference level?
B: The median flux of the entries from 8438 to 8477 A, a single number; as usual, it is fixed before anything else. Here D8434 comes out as 2.6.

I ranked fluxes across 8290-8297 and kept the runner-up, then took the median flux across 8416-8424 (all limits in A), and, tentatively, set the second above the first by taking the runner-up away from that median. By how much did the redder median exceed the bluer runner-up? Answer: 2.1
